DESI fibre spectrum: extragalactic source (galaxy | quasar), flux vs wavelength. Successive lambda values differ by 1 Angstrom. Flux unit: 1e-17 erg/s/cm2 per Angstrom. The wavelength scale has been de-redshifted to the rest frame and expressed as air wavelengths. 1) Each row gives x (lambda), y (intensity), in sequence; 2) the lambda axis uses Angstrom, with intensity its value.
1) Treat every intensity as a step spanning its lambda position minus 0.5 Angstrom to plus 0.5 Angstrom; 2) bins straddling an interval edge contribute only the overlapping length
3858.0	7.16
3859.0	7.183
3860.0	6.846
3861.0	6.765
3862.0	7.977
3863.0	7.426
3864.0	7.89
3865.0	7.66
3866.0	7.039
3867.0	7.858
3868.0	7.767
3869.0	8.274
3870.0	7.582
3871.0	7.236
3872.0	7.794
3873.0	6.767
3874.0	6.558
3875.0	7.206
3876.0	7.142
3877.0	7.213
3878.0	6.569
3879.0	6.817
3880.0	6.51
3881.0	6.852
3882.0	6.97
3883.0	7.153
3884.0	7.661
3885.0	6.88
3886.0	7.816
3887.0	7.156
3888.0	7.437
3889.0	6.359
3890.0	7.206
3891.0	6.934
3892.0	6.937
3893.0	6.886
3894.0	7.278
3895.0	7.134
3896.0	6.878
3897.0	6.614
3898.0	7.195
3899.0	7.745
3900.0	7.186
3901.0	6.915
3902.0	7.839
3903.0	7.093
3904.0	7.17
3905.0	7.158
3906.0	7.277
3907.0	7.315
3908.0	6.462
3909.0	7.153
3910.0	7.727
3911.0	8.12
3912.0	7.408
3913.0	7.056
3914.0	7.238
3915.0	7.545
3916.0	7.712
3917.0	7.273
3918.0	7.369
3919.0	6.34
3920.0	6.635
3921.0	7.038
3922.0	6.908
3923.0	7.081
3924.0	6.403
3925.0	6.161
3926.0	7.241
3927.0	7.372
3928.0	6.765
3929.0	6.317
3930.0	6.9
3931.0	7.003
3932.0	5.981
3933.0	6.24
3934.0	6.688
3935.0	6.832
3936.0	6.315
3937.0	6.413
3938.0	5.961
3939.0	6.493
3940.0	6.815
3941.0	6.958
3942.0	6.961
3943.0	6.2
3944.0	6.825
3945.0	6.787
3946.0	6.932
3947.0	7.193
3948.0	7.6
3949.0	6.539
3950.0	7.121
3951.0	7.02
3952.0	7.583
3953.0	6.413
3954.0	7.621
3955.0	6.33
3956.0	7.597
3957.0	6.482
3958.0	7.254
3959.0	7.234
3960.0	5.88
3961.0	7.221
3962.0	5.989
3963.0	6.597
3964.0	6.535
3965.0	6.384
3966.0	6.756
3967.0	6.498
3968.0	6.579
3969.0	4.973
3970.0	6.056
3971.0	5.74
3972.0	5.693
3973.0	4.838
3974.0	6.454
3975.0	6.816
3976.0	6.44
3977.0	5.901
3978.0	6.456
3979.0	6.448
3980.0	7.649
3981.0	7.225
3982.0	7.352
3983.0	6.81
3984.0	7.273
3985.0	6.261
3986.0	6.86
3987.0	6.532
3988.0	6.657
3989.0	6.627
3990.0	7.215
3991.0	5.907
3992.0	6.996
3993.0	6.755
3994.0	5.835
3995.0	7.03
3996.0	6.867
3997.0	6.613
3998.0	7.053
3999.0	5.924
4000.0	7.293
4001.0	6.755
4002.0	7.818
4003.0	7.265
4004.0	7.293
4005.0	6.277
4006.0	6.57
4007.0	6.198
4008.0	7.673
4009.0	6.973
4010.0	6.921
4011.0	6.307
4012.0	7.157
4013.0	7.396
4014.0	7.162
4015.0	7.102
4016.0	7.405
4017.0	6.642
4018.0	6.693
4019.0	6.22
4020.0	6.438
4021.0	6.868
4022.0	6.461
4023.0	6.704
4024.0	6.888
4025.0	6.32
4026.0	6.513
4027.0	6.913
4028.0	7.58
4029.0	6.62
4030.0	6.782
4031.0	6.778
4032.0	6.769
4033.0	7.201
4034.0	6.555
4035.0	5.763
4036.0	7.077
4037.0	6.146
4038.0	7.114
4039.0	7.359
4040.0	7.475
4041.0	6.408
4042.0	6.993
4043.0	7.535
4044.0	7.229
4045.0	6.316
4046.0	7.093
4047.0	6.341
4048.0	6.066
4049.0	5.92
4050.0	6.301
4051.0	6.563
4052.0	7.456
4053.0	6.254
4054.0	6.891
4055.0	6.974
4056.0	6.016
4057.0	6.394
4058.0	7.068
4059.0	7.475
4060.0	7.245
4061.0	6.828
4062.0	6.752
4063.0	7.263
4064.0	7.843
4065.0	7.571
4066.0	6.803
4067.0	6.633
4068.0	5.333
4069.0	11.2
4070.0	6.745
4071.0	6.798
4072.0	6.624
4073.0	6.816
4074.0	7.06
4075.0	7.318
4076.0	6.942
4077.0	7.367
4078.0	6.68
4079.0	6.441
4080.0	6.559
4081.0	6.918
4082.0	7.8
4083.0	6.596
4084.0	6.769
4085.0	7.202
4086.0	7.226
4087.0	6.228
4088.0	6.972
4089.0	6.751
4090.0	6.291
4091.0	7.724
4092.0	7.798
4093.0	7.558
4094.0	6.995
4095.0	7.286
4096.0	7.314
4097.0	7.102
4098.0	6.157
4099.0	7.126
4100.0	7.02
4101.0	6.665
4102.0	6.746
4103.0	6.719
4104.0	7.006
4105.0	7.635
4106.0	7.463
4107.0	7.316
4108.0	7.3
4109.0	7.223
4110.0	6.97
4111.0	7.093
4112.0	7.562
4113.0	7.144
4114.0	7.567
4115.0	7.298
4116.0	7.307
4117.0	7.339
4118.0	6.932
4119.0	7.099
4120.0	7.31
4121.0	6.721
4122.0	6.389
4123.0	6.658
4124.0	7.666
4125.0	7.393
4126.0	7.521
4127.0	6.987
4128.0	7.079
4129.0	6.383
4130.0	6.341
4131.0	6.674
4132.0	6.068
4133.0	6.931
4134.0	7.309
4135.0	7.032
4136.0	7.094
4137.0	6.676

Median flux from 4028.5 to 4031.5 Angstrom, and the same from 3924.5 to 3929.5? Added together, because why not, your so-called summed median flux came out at 13.5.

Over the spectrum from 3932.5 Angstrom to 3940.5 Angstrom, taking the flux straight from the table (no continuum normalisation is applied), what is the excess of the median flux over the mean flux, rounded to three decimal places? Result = -0.017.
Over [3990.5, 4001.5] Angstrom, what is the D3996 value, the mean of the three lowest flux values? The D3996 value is 5.89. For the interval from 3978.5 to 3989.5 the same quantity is 6.41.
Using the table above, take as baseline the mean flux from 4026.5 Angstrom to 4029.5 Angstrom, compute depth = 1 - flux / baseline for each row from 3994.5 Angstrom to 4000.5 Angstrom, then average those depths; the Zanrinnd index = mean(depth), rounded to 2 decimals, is 0.03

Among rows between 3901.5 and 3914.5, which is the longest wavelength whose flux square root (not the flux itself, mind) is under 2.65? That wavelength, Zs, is 3908.0 Angstrom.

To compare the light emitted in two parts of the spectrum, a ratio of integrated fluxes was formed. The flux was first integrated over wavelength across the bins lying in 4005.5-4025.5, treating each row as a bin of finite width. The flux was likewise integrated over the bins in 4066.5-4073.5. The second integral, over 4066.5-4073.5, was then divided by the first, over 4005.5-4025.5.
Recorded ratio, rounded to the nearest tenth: 0.4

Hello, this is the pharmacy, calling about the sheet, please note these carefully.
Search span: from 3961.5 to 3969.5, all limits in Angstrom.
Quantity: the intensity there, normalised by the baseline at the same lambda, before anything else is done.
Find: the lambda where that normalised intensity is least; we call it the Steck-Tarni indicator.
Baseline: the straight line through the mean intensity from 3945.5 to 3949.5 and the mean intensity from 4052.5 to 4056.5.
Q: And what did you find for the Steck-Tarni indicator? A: 3969.0 Angstrom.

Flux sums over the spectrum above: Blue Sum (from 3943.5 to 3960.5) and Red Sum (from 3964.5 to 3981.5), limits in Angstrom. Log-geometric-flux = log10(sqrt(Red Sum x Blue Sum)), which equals 2.051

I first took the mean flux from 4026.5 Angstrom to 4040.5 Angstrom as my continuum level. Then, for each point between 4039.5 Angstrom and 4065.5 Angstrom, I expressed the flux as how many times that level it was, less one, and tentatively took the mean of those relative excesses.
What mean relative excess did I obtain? -0.001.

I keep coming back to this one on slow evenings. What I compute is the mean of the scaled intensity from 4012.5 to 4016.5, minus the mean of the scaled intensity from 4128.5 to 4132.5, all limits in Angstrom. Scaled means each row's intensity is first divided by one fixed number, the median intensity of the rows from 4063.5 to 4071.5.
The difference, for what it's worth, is 0.13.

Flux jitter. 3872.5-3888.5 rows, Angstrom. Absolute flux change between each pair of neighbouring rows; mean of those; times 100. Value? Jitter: 40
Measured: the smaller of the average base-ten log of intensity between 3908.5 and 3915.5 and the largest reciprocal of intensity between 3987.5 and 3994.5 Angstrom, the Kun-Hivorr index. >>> 0.171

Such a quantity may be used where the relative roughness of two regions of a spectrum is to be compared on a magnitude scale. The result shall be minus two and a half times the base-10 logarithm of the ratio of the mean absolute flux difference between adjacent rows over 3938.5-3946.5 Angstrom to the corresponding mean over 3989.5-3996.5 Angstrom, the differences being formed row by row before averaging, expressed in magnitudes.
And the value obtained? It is 1.1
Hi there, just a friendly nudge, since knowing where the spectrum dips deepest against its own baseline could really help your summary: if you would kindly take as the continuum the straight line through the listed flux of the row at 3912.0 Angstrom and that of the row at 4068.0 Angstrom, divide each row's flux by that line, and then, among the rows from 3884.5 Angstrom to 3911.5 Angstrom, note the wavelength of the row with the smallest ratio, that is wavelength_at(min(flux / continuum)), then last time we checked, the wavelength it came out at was 3889.0 Angstrom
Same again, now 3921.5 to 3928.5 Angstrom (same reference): 3925.0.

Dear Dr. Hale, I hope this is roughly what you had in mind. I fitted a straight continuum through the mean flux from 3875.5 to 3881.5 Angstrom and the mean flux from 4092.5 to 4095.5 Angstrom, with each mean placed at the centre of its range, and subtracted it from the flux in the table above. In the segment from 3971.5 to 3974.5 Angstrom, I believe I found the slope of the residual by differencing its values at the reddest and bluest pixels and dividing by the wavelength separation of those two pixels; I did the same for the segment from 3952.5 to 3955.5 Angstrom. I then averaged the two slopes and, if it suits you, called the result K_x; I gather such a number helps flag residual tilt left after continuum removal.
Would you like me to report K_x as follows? 0.17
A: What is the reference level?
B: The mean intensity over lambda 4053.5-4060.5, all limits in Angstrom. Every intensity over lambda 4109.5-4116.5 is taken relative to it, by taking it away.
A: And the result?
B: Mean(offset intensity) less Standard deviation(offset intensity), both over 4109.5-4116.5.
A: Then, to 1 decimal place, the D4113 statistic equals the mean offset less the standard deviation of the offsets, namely 0.2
